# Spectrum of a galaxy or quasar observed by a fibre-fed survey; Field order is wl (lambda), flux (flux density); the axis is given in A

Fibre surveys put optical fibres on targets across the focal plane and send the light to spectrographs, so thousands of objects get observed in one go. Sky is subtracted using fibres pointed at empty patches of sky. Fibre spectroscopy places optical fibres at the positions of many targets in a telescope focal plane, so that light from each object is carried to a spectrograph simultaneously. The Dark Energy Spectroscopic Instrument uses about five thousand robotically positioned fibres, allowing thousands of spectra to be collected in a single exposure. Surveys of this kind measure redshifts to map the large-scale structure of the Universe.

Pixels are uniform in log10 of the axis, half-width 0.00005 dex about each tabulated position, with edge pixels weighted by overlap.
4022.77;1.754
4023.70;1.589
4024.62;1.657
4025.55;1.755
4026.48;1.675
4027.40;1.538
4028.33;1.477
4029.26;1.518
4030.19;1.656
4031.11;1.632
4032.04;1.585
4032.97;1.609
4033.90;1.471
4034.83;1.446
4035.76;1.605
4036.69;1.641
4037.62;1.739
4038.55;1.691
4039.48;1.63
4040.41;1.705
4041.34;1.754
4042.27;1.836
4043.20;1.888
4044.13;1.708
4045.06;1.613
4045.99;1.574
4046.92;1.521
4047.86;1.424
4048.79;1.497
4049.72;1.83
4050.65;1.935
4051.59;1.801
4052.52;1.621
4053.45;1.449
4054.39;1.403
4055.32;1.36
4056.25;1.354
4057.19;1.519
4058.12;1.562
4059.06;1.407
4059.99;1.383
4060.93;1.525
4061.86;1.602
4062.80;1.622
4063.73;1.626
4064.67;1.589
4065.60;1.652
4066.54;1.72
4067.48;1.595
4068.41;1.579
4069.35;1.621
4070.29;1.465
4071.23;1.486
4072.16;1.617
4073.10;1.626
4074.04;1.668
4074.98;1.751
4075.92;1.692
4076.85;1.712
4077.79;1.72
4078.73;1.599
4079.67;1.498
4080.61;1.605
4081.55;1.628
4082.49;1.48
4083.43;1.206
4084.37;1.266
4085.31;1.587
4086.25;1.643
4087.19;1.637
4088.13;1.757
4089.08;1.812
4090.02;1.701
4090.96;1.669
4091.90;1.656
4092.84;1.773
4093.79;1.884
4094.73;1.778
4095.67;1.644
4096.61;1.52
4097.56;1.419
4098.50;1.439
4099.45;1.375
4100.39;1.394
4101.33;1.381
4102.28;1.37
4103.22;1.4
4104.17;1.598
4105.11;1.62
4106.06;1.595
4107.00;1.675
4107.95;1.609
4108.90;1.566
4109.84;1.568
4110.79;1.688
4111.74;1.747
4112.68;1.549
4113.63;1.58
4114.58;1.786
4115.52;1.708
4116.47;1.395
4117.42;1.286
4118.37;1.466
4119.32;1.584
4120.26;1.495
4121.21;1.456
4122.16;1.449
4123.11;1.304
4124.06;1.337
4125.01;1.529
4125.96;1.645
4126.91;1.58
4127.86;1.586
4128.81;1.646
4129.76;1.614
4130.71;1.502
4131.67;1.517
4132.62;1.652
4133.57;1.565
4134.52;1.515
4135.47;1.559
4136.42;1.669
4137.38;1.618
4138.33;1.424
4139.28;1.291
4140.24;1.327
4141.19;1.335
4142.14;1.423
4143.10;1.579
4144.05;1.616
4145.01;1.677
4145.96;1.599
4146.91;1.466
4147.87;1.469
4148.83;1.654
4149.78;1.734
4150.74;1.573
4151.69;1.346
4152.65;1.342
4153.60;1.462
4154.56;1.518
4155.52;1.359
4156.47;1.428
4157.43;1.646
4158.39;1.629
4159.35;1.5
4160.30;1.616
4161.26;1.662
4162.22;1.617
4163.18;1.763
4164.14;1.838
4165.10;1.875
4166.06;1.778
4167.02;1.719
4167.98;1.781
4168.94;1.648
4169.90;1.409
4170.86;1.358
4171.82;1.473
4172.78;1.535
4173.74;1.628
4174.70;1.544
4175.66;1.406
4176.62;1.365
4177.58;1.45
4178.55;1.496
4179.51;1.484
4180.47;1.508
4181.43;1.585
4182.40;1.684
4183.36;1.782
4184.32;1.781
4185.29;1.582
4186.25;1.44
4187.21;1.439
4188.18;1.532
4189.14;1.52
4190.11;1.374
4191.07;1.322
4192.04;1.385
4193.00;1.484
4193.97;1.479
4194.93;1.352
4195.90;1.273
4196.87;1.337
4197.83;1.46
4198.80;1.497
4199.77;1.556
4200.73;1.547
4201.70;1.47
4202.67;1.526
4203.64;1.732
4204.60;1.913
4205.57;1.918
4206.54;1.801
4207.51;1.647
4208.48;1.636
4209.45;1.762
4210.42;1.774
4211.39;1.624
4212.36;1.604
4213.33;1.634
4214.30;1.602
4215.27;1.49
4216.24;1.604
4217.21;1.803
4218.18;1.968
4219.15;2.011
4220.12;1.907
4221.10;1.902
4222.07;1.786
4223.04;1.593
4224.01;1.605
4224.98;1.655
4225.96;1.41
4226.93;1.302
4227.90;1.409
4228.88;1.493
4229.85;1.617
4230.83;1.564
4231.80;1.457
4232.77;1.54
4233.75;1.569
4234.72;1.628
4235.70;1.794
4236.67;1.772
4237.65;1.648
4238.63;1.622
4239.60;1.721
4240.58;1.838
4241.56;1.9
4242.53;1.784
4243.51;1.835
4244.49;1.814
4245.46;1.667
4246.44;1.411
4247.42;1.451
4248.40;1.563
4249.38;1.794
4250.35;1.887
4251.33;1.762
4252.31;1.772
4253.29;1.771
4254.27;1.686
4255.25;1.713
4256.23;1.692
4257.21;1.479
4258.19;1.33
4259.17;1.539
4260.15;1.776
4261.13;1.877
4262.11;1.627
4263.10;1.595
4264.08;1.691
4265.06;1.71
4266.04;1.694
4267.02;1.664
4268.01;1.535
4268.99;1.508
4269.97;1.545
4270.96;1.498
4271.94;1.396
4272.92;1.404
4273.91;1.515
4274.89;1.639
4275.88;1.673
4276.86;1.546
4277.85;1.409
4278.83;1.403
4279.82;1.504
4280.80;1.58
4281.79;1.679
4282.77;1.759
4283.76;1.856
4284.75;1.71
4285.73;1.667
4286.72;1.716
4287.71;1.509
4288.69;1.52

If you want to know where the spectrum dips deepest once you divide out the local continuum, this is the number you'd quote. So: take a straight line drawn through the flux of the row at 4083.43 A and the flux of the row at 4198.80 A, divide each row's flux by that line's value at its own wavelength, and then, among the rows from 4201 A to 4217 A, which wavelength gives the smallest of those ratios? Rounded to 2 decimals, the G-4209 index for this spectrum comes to 4215.27 A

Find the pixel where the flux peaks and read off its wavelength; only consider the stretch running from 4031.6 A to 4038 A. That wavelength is 4037.62 A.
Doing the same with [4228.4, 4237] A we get 4235.70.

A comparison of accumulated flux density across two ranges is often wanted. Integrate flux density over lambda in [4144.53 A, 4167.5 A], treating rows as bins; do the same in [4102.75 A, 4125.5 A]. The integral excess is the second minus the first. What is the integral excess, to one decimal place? -1.6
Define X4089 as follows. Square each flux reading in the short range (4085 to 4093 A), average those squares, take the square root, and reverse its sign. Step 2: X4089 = -1.69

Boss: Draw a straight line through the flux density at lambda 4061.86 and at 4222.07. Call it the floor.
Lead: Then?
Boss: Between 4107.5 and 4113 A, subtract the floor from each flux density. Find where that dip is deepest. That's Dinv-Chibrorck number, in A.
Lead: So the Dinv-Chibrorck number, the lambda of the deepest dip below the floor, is 4112.68 A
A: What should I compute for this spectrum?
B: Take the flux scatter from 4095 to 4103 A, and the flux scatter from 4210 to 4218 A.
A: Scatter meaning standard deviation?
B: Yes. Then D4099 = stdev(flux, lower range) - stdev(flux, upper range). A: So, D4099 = -0.006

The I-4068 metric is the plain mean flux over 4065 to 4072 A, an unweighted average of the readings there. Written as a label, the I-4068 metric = 1.59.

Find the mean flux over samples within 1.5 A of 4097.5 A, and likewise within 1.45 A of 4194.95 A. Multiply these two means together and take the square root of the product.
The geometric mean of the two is 1.41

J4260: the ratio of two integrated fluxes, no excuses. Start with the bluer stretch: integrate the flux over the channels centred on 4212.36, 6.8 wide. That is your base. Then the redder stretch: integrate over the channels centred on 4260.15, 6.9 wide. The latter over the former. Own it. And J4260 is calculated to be 0.99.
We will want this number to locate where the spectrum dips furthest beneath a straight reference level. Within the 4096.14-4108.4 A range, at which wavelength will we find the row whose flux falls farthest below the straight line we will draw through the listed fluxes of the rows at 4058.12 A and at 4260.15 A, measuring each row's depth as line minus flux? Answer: 4102.28 A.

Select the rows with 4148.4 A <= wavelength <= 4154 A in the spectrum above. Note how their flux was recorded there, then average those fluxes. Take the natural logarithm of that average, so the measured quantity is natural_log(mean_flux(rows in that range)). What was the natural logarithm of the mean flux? 0.42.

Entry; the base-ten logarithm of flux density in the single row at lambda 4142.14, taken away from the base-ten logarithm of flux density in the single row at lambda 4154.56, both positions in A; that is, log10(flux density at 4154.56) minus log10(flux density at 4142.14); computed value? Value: 0.03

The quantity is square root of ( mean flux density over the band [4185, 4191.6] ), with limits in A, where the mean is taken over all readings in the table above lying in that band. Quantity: 1.21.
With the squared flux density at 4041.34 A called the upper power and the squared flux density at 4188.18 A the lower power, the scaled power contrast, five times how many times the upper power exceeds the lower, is 6.6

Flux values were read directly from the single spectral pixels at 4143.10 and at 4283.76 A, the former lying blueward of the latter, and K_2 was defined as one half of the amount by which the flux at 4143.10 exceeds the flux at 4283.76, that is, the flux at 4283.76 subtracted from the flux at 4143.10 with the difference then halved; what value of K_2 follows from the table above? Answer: -0.14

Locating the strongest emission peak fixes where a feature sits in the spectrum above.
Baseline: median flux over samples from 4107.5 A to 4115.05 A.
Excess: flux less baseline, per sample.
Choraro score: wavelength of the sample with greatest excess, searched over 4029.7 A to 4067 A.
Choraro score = 4050.65 A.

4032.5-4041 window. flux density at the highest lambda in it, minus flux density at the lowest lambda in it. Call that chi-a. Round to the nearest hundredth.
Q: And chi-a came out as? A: 0.10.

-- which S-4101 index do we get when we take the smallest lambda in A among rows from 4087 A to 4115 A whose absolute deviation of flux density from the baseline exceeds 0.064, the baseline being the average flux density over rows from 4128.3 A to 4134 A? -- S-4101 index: 4088.13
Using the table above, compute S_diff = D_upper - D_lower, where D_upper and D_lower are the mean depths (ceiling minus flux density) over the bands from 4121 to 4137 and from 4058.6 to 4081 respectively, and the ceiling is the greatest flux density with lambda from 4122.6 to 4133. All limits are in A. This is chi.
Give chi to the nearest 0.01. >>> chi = 0.06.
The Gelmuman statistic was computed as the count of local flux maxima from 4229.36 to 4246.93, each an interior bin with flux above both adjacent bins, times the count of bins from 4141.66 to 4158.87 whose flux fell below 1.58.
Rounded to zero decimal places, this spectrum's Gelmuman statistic 33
